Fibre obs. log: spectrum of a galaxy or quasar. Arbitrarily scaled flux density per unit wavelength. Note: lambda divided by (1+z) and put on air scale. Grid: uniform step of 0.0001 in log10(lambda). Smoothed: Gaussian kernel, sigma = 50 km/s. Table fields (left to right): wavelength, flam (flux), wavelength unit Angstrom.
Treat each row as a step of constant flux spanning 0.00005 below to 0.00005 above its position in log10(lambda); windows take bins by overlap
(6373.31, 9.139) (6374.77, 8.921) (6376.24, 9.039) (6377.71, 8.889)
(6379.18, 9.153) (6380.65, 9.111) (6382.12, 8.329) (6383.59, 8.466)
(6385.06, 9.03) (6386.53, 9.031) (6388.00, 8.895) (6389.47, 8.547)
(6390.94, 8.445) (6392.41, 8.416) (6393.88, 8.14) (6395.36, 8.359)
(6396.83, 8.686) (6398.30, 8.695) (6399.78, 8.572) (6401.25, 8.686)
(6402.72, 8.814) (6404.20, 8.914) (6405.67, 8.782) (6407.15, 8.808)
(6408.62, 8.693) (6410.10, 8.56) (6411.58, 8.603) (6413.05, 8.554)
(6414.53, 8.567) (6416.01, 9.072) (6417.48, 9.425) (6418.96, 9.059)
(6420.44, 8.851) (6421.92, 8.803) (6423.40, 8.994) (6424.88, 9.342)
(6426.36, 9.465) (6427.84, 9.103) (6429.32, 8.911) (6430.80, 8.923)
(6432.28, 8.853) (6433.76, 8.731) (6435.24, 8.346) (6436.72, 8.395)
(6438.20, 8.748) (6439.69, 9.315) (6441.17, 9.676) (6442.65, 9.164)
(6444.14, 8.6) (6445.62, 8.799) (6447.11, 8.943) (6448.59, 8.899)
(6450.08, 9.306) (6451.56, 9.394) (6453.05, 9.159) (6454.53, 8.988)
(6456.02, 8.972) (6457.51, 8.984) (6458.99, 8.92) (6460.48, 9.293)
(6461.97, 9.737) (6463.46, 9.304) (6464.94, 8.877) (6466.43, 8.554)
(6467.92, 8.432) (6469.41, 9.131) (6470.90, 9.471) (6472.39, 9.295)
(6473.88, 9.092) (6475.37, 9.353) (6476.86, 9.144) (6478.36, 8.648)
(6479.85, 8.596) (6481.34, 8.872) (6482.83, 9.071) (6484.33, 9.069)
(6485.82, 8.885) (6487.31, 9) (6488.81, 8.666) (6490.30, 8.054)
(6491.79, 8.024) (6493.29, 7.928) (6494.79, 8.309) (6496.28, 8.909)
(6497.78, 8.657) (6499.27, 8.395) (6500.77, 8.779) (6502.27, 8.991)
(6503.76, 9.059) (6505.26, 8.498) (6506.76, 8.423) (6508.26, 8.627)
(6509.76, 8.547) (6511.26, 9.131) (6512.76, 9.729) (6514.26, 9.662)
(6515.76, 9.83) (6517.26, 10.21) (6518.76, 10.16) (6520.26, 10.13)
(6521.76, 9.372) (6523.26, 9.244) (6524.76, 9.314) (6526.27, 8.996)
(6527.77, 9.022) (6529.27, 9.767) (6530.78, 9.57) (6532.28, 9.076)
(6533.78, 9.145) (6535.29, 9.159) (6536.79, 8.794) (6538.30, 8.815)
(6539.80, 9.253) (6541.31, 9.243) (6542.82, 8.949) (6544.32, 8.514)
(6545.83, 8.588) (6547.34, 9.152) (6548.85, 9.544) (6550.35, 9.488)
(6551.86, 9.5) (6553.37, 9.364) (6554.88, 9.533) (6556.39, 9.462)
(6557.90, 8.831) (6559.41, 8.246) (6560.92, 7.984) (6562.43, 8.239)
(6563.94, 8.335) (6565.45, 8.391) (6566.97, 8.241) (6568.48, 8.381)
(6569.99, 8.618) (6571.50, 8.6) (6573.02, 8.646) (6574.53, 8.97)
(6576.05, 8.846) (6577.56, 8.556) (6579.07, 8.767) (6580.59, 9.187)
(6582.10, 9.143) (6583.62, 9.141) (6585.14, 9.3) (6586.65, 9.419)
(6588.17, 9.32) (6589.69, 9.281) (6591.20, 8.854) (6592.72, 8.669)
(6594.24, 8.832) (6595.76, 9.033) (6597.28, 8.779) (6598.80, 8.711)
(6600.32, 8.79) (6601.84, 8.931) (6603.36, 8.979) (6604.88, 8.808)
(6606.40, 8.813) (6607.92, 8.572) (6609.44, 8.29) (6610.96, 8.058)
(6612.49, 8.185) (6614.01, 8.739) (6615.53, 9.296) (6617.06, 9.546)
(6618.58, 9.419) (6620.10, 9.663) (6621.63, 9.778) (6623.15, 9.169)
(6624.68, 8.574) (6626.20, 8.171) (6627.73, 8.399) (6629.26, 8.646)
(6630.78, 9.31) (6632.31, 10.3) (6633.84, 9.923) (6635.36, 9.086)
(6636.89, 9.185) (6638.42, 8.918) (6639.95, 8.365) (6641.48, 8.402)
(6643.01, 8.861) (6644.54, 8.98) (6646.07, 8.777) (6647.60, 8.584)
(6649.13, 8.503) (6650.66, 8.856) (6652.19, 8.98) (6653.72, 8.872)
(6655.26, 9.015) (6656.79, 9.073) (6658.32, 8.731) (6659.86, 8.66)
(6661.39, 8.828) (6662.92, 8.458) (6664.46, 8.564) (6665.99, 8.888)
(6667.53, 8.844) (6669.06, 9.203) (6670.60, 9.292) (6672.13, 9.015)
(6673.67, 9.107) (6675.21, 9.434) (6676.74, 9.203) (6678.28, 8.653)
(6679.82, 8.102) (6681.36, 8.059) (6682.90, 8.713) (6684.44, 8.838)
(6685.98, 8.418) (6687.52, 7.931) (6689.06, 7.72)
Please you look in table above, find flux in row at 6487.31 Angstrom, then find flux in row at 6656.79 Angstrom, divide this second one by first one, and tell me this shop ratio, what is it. 1.01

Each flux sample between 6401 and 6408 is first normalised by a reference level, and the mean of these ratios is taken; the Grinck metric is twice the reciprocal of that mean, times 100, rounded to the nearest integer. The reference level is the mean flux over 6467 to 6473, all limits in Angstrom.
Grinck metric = 206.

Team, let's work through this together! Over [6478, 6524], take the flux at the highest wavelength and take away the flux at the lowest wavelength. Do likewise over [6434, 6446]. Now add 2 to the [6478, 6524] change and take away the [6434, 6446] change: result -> 2.1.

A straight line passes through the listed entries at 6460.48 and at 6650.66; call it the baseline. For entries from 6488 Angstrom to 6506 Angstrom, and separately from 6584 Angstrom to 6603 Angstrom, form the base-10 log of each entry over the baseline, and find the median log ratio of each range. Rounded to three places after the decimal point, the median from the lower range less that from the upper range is -0.026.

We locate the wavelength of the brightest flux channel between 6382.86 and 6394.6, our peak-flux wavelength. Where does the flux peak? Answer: 6386.53 Angstrom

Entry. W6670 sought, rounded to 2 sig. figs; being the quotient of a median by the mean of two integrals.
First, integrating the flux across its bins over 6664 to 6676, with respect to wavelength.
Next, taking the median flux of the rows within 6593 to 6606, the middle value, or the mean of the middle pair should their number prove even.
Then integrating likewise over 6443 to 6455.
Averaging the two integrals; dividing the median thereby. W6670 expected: 0.081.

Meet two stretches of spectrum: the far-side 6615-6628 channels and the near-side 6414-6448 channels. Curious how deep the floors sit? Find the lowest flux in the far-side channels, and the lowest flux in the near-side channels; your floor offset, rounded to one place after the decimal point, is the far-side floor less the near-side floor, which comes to -0.2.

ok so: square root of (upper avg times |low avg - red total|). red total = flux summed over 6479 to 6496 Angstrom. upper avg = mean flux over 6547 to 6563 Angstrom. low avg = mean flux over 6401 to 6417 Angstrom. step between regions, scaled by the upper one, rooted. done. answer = 27.8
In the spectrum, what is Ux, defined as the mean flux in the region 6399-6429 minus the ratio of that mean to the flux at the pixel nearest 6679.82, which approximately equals 7.79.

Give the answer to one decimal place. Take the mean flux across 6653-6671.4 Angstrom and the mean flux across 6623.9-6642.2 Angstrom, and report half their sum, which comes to 8.9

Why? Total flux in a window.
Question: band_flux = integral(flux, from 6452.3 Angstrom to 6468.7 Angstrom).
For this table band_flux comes 148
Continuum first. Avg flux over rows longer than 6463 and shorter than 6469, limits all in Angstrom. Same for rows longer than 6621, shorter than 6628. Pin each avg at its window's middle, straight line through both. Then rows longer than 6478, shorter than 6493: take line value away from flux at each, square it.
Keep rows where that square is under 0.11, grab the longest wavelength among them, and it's 6488.81 Angstrom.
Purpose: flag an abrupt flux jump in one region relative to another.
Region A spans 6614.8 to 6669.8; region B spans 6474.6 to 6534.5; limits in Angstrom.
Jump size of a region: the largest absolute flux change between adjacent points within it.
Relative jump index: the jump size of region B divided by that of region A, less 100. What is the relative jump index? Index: -99.2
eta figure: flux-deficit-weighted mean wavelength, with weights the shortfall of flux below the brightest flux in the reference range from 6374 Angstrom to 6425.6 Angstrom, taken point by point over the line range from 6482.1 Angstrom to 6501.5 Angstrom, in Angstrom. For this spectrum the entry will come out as 6492.8 Angstrom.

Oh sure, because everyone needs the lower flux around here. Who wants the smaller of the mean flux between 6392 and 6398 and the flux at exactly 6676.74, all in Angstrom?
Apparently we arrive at 8.4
